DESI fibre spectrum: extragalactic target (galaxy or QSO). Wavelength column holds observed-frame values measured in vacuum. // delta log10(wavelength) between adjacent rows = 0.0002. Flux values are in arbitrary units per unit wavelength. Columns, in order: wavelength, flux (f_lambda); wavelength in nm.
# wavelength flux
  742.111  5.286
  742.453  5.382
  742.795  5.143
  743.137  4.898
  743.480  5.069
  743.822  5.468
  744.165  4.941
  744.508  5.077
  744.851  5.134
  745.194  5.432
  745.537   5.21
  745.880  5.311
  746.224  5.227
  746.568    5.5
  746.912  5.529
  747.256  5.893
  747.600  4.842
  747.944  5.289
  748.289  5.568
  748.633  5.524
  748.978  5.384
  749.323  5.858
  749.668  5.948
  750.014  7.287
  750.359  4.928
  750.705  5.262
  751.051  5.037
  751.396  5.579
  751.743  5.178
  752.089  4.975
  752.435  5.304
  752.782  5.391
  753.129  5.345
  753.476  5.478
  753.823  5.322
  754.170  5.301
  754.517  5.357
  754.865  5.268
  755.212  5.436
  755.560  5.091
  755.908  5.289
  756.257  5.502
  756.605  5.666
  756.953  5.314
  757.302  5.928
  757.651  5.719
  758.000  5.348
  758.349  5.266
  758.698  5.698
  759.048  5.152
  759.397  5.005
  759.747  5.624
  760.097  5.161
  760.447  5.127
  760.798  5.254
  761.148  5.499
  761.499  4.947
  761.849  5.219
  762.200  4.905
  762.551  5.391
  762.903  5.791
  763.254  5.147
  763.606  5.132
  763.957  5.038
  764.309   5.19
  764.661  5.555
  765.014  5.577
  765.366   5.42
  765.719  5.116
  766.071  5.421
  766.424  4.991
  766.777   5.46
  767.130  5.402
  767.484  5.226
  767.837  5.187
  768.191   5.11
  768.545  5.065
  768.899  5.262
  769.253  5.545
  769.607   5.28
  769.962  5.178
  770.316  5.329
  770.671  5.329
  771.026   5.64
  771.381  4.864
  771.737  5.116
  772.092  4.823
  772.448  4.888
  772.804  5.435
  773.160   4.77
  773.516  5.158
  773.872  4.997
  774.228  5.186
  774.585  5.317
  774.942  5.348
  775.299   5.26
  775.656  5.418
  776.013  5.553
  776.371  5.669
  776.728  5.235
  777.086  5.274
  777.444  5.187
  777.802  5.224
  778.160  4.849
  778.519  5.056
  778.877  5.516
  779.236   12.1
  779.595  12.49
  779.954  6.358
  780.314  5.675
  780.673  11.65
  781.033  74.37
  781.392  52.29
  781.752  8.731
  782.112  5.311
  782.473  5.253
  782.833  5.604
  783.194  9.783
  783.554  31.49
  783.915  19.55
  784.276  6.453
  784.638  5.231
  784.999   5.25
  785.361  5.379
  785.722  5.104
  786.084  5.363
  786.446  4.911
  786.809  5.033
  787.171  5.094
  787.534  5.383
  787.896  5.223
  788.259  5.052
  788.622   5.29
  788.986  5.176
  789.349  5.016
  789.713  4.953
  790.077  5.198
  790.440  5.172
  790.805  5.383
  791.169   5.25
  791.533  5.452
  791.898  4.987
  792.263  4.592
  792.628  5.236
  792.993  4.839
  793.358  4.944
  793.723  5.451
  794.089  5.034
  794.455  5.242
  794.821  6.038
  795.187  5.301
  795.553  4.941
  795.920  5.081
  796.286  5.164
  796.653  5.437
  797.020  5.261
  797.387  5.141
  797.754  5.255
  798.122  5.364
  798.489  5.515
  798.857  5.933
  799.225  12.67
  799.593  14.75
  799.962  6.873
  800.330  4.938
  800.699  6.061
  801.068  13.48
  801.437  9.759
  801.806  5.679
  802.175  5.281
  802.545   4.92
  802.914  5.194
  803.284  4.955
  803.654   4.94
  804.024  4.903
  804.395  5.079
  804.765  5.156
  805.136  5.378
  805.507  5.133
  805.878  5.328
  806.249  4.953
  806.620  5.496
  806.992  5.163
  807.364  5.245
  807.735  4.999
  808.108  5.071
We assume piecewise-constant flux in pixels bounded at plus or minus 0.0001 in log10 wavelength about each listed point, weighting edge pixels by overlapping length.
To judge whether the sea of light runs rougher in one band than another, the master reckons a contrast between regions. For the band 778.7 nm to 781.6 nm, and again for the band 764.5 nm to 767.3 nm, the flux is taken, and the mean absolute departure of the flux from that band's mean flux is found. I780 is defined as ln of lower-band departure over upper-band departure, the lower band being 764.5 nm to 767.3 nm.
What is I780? -5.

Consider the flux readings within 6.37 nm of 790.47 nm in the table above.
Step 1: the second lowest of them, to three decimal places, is 4.839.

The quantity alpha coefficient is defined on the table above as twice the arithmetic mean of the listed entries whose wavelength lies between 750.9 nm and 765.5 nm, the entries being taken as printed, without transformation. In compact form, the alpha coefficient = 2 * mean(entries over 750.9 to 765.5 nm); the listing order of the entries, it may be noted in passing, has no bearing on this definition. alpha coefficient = 10.7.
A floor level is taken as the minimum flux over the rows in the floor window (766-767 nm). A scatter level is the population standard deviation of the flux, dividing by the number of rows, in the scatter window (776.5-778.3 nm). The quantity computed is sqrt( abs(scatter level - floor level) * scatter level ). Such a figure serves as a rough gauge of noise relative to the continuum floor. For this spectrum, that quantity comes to 0.87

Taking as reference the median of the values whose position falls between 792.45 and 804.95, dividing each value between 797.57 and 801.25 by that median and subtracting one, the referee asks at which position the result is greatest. 799.593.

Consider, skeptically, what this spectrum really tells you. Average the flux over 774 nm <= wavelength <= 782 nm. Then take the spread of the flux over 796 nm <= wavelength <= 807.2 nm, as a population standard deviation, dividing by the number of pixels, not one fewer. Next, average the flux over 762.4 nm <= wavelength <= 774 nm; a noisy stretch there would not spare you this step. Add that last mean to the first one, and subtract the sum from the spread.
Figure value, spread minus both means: -14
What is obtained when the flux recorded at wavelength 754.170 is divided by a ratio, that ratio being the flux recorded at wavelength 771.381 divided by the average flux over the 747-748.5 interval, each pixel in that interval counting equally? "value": 5.9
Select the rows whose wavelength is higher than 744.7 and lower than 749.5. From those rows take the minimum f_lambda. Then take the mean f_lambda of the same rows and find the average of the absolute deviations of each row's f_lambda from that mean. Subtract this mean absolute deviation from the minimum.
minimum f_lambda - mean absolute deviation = 4.63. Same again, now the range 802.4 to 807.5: 4.75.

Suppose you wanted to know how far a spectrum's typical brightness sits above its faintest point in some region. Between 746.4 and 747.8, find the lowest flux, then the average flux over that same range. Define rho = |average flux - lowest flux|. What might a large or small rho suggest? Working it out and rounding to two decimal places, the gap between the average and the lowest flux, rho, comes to 0.60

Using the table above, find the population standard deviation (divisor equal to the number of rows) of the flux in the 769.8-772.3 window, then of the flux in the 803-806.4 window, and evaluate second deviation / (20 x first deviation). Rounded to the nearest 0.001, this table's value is 0.031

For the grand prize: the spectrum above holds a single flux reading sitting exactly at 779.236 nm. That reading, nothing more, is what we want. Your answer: 12.1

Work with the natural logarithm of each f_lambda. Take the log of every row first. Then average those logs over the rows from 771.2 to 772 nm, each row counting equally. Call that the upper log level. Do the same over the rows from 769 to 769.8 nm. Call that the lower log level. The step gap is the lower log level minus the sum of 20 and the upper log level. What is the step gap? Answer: -19.9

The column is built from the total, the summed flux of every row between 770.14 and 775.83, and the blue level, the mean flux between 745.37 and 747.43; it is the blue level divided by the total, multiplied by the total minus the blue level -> 5.09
